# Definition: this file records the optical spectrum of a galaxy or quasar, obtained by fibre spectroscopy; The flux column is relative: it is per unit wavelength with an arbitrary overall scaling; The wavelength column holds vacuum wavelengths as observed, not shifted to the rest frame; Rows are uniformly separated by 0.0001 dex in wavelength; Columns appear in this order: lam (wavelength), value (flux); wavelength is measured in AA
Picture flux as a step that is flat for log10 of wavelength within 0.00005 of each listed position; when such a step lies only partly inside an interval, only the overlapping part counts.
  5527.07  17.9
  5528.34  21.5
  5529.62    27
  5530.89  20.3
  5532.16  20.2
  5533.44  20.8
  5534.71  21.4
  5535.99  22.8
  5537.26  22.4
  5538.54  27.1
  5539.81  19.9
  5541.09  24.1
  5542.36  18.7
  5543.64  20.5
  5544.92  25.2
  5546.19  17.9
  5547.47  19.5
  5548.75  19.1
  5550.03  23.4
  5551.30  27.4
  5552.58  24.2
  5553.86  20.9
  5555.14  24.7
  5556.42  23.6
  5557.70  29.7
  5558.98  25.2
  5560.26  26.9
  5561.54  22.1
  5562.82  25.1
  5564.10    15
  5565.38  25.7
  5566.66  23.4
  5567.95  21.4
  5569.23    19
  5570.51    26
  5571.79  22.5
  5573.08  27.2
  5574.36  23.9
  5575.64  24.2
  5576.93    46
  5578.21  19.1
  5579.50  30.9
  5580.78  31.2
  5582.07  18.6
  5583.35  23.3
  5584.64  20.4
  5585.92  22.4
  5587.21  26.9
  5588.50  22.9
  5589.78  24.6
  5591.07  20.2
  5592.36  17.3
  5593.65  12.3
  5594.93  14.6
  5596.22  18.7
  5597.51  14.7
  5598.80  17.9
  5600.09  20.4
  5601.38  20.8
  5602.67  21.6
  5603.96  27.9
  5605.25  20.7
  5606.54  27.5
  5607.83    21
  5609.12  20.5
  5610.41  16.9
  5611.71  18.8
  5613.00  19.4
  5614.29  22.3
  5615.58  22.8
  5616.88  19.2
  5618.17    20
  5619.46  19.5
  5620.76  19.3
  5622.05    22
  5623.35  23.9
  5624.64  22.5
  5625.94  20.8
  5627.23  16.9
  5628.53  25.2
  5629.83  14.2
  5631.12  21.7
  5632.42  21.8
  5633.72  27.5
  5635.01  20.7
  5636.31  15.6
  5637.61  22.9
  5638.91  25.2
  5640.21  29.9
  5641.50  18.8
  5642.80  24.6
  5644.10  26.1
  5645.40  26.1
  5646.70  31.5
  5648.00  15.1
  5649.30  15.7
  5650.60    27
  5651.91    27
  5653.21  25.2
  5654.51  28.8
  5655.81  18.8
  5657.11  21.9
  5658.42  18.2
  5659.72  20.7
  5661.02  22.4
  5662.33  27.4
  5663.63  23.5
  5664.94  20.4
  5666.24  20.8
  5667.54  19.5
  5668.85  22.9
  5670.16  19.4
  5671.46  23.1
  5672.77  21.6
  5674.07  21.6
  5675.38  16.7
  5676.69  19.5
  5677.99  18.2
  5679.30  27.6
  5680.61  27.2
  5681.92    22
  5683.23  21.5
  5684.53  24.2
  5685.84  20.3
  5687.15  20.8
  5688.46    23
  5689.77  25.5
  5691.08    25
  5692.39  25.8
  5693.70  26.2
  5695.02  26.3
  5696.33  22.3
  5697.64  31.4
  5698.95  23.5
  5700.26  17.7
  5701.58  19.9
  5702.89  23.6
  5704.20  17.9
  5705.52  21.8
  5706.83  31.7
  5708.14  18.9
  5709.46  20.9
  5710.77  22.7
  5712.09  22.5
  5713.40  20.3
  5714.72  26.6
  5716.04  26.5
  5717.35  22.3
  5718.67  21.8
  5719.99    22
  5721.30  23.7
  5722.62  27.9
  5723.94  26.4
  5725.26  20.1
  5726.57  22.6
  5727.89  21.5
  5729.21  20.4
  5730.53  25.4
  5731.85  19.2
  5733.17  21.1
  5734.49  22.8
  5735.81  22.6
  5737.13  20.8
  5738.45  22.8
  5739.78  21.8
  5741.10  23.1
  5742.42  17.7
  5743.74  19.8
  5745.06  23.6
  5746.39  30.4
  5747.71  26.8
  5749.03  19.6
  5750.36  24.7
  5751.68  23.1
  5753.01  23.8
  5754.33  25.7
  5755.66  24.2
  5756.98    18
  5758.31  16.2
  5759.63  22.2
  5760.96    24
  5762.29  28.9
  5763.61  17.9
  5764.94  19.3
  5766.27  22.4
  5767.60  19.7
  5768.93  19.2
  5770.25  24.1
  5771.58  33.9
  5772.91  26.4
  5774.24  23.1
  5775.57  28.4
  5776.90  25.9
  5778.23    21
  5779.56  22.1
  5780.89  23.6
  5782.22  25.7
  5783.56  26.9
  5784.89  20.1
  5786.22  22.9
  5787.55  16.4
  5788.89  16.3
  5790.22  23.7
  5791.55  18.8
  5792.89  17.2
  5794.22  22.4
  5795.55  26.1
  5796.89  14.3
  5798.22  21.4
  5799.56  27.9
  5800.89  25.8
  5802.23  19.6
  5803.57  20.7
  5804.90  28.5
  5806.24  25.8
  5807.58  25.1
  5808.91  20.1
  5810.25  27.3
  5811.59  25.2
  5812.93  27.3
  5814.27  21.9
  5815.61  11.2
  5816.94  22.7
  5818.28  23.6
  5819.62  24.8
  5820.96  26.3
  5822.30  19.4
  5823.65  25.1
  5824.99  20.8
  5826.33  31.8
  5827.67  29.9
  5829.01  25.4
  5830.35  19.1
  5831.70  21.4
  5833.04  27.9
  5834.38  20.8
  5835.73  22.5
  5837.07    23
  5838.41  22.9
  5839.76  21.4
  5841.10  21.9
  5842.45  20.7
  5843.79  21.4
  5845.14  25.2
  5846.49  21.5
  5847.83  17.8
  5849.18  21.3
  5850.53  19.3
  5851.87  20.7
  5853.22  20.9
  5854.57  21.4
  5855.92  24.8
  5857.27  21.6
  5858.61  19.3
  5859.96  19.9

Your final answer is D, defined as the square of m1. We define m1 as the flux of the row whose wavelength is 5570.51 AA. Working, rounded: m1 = 26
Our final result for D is 676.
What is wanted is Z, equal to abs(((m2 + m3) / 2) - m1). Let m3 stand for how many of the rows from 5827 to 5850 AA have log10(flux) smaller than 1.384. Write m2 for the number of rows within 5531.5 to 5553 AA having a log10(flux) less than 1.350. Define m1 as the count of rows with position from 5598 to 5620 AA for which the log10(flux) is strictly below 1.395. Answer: 4.0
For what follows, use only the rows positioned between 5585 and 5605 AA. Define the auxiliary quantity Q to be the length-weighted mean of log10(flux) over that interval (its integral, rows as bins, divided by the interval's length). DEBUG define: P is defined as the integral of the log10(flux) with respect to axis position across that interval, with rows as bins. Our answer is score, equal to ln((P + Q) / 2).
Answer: 2.61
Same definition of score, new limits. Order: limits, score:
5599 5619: 2.63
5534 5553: 2.60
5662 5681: 2.59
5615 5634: 2.58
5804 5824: 2.66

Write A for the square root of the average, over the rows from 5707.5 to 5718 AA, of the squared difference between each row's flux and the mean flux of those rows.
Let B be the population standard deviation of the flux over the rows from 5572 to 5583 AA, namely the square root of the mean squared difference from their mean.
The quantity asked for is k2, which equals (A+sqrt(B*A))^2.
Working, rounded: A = 2.6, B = 8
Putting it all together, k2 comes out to 52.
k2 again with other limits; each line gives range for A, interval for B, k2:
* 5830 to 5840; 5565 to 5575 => 24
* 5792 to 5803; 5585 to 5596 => 80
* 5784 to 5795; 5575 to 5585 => 60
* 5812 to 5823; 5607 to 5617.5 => 59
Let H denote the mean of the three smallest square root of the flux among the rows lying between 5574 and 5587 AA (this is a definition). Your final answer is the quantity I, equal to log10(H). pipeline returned 0.643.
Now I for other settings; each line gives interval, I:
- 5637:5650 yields 0.609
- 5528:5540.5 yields 0.652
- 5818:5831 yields 0.648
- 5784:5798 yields 0.597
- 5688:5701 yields 0.660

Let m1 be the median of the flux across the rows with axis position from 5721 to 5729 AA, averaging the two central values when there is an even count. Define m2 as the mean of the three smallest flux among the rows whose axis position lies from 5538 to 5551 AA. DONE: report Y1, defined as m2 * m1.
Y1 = 430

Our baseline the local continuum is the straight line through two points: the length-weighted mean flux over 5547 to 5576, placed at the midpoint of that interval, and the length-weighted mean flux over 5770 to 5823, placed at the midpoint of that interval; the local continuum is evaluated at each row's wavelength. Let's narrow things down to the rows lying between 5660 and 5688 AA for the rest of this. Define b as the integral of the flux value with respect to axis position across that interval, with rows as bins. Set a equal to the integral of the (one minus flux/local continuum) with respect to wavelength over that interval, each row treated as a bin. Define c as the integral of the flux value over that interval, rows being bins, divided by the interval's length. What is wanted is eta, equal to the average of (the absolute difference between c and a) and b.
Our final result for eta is 317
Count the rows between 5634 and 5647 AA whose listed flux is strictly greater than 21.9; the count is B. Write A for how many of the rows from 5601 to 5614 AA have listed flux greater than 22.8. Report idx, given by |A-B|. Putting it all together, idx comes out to 5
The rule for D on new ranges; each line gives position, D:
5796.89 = 204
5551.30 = 751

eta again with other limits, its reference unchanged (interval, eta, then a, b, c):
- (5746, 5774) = 338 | -0.2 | 652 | 23.3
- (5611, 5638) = 289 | 3.0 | 561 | 20.8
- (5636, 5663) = 327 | 0.0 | 631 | 23.4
